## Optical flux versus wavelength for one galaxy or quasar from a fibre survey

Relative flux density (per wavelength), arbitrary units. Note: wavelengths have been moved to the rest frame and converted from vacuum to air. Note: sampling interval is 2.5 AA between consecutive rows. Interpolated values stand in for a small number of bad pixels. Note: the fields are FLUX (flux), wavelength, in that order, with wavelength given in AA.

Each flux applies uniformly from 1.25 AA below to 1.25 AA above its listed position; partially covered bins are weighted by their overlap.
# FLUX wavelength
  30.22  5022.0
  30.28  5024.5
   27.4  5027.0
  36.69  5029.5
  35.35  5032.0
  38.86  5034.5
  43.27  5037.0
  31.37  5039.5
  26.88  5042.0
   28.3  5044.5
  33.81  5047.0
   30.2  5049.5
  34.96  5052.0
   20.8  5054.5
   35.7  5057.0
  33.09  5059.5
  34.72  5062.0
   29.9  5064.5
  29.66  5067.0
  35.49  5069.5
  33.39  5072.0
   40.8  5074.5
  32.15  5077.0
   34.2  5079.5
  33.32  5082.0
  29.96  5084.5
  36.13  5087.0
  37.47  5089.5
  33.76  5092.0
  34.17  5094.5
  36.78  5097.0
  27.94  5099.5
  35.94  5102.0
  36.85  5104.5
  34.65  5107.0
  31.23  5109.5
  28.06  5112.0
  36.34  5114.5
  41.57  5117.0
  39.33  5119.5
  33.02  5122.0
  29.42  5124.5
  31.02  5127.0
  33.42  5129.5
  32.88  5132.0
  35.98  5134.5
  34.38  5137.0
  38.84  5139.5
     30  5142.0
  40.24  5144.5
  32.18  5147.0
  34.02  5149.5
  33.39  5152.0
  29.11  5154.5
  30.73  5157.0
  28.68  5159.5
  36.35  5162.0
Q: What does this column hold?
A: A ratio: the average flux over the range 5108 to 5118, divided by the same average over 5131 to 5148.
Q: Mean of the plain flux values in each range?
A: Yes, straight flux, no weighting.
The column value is 0.98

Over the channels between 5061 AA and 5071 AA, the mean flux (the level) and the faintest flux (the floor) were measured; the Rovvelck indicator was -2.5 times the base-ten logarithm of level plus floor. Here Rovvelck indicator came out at -4.48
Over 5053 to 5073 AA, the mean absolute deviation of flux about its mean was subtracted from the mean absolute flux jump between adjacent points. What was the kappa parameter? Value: 1.0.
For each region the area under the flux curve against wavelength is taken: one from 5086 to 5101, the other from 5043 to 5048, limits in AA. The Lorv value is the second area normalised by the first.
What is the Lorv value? 0.30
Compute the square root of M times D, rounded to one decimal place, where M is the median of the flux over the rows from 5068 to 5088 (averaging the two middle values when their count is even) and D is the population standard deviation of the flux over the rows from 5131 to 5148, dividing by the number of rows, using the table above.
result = 10.7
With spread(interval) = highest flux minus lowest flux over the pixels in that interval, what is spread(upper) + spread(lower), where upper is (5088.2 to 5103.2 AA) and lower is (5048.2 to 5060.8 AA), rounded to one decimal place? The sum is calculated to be 24.4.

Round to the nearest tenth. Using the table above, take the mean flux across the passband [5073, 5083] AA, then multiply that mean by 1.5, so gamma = 52.7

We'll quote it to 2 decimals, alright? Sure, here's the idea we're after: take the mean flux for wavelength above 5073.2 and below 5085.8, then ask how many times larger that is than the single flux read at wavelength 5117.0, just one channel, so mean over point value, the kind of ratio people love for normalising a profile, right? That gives 0.82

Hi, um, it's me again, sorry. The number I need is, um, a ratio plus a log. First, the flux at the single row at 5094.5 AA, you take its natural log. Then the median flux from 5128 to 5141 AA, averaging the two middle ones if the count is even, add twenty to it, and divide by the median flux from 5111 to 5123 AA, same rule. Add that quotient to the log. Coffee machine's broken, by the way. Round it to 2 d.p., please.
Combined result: 5.03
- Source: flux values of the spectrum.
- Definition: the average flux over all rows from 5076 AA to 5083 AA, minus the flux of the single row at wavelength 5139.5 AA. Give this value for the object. -5.6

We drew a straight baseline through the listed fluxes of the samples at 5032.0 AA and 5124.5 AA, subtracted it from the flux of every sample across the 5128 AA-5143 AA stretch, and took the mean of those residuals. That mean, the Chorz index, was 5.6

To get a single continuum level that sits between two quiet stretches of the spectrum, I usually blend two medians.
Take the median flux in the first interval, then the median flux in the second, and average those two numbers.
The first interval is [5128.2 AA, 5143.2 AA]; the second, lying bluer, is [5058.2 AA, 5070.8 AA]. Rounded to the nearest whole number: 33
